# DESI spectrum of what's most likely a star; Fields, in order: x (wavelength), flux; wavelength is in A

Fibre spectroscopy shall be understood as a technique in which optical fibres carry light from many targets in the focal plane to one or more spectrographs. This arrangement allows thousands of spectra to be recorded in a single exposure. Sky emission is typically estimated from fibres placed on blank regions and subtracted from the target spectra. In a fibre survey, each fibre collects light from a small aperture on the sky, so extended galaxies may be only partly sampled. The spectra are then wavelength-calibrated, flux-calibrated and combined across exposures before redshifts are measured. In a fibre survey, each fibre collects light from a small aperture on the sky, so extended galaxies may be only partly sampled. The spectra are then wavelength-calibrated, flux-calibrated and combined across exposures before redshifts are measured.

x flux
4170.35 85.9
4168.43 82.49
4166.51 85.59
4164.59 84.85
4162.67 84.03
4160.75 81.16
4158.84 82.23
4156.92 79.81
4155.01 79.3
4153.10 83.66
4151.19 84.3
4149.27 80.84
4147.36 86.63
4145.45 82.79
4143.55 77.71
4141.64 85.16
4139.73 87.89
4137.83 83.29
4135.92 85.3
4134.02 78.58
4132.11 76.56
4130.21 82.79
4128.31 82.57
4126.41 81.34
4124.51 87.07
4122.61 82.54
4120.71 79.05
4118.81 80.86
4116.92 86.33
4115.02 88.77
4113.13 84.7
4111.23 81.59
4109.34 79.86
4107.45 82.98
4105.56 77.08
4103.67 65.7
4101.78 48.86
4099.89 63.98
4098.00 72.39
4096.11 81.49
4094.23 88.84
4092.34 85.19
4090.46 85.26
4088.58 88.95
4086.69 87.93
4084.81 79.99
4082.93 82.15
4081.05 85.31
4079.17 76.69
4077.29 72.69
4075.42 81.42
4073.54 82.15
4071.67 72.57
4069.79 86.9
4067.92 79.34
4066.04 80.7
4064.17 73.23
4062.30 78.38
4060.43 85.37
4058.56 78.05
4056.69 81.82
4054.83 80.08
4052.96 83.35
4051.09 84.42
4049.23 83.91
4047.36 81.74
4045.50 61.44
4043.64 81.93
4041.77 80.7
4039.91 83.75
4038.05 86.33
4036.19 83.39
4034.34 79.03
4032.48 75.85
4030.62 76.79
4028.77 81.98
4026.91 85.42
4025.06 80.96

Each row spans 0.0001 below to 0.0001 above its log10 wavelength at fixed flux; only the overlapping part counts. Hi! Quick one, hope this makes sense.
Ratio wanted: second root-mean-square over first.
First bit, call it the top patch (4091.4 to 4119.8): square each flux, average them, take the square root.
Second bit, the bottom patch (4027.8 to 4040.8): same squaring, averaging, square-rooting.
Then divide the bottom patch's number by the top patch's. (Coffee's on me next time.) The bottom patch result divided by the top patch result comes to 1.03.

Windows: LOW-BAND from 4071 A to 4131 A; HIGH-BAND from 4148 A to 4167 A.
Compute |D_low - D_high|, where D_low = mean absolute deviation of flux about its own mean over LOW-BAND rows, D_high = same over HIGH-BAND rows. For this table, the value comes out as 3.8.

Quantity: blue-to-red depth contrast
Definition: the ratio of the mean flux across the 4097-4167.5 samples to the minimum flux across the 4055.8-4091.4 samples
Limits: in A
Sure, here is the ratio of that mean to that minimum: 1.109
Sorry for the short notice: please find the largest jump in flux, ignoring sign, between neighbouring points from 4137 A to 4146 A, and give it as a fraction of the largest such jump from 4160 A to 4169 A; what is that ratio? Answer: 2.4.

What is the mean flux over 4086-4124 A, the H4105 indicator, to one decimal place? 79.6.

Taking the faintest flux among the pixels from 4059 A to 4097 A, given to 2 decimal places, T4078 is 72.57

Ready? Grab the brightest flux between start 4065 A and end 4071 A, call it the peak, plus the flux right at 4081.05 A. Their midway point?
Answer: 86.1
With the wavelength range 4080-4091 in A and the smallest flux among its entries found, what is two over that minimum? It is 0.0250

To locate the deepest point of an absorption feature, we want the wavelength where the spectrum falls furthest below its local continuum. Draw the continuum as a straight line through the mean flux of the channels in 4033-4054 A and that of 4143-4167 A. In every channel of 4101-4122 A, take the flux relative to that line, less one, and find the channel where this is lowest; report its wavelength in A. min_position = 4101.78 A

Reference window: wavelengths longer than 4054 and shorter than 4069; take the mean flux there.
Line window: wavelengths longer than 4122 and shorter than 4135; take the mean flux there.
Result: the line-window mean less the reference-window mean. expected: 2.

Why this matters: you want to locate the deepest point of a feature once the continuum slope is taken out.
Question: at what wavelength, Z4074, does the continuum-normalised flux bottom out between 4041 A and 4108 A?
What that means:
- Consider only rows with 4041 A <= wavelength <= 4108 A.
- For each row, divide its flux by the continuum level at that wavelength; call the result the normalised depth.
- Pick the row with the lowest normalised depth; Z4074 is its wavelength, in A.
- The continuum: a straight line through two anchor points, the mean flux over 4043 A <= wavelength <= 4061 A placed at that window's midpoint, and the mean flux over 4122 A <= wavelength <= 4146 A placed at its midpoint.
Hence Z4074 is 4101.78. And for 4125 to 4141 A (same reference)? 4132.11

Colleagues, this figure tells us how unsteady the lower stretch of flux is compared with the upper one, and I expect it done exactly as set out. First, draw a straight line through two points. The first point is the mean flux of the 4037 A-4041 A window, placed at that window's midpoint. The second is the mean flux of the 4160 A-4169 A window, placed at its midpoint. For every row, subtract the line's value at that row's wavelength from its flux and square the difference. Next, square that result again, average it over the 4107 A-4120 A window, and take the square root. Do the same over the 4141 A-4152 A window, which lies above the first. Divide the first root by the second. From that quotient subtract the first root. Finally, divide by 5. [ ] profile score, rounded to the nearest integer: -2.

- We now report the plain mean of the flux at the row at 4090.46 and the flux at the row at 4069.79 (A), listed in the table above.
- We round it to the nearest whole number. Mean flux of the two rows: 86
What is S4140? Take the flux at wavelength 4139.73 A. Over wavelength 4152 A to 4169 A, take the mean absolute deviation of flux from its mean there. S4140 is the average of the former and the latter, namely 45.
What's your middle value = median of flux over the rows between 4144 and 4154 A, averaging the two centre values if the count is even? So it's 83.7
